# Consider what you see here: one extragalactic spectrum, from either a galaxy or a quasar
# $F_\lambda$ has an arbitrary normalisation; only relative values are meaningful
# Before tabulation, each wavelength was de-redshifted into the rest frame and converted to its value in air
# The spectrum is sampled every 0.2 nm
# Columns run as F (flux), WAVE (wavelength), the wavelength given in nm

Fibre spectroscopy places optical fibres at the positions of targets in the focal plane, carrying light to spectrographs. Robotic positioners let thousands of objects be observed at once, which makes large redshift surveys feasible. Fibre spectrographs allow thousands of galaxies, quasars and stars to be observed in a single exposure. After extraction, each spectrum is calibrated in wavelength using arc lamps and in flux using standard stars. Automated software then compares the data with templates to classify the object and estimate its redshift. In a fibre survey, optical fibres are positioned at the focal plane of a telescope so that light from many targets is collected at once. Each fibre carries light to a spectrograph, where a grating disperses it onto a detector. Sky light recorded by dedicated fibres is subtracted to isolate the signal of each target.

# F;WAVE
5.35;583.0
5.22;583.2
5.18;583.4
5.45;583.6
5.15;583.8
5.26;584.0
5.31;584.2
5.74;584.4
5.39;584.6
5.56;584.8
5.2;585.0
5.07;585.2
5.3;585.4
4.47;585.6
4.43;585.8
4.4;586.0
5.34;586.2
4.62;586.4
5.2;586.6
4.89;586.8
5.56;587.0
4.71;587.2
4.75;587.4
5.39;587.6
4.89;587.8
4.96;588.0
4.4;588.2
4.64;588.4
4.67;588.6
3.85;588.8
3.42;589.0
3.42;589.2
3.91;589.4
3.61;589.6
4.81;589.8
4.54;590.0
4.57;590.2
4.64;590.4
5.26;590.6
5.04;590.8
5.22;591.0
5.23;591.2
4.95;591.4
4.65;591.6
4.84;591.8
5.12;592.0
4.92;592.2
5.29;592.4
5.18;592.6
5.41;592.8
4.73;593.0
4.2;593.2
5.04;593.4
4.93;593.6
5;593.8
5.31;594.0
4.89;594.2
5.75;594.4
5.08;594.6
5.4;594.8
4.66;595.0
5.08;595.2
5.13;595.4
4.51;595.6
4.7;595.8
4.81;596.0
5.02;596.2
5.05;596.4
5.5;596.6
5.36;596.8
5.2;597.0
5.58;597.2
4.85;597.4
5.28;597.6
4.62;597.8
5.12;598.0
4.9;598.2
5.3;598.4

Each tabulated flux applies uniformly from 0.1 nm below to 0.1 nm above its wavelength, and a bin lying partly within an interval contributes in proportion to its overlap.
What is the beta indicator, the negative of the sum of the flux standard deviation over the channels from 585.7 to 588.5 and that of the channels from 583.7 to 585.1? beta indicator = -0.6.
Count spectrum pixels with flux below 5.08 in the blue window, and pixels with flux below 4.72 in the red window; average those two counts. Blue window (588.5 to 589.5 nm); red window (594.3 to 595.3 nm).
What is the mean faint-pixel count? 3.0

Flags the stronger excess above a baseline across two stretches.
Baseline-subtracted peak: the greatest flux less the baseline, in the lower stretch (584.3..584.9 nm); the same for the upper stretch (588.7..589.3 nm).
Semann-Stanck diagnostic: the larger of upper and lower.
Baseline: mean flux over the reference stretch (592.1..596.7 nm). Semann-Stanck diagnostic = 0.71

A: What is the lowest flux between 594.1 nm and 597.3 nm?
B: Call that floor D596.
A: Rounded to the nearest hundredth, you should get 4.51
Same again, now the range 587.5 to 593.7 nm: 3.42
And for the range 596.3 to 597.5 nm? 4.85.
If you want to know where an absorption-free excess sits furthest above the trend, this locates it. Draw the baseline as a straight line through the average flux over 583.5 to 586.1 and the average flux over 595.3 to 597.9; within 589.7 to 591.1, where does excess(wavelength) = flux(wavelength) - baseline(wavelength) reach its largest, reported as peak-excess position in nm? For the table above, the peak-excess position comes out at 590.6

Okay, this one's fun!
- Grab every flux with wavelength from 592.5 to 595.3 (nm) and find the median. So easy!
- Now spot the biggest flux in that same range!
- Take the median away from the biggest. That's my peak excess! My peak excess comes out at 0.69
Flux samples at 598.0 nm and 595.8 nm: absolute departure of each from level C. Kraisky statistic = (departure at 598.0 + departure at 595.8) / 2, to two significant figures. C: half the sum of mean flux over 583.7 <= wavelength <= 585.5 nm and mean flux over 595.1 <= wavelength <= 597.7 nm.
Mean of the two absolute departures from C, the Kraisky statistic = 0.30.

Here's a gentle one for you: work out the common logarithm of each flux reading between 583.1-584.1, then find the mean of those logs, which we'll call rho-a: 0.720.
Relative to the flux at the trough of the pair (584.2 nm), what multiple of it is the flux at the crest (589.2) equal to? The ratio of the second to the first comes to 0.64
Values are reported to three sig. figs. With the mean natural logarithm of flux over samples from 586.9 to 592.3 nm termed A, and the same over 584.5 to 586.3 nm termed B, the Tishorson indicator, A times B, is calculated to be 2.47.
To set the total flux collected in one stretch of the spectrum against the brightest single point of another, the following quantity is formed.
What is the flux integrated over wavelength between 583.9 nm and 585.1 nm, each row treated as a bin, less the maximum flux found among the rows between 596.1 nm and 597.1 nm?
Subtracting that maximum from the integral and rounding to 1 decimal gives 1.0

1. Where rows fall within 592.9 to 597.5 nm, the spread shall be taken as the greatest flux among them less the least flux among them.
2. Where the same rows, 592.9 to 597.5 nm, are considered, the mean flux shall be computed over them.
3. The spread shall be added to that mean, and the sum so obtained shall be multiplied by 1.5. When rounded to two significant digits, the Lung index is 9.9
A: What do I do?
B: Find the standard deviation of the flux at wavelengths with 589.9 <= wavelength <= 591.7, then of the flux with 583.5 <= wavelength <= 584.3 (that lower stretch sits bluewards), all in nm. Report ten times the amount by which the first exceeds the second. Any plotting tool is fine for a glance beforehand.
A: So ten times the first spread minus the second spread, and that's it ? 1.8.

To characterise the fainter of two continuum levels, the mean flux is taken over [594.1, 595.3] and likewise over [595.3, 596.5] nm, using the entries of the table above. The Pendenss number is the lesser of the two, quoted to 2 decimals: 4.87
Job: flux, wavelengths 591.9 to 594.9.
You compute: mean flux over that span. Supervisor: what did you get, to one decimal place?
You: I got 5.1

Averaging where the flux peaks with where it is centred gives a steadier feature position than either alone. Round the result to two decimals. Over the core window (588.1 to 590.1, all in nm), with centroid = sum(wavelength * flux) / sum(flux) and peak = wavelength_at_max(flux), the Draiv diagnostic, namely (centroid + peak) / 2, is 589.45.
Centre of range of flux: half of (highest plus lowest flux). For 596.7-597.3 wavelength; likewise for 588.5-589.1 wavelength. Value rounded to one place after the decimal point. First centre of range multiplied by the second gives 21.8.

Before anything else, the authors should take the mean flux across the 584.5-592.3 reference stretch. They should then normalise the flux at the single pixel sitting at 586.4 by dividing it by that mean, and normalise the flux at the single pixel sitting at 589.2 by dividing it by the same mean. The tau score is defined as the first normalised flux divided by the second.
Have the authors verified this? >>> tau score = 1.4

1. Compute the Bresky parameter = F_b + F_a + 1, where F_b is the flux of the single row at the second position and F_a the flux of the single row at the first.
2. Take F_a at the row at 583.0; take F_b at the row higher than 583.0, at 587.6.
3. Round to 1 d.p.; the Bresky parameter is 11.7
